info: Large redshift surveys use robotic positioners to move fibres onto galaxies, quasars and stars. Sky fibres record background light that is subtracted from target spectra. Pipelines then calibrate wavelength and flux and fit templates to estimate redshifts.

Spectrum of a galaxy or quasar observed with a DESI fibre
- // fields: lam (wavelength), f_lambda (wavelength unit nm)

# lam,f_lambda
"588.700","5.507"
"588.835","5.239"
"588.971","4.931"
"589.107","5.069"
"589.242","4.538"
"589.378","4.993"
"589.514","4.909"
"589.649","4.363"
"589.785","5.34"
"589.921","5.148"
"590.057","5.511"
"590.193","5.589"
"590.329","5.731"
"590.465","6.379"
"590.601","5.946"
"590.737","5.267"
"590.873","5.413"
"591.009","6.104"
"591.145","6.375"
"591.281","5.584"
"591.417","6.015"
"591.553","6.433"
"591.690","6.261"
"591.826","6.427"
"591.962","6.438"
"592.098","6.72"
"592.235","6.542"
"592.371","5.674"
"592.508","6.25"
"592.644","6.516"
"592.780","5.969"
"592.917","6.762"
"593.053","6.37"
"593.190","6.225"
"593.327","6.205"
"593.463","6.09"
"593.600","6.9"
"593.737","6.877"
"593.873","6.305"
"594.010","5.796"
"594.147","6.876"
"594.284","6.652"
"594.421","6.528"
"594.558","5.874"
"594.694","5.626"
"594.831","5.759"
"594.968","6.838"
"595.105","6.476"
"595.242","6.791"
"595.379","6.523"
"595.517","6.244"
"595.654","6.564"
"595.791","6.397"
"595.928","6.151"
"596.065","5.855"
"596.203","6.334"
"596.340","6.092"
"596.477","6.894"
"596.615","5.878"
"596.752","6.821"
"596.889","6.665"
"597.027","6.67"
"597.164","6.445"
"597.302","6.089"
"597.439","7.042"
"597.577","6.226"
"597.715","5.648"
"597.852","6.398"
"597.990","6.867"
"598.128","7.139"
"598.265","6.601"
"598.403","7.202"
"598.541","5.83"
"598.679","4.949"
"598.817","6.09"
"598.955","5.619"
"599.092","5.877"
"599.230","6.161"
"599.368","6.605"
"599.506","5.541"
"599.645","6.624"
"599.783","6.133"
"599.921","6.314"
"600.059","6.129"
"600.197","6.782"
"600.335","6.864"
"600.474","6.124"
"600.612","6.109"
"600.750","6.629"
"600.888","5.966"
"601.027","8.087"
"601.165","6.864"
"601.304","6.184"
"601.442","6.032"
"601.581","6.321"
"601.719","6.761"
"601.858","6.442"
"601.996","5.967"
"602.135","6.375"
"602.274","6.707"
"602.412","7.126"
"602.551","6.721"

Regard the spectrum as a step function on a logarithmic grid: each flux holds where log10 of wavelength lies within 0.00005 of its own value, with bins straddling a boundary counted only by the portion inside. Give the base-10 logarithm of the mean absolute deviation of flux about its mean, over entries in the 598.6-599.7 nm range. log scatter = -0.36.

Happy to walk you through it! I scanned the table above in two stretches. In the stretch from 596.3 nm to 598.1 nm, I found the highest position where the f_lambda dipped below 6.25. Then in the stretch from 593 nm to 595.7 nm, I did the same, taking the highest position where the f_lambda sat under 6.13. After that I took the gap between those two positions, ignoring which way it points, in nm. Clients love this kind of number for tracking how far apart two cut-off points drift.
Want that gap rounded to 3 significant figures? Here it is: 2.88 nm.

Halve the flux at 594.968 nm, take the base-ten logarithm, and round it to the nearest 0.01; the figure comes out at 0.53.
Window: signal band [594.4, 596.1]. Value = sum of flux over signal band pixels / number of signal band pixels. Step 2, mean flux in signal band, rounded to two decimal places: 6.28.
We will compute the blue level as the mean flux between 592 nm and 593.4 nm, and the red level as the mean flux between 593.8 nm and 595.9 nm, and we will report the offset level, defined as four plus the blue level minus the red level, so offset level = 4.0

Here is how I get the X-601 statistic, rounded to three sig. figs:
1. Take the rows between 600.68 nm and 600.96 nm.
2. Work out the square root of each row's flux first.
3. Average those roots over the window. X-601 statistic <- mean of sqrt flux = 2.51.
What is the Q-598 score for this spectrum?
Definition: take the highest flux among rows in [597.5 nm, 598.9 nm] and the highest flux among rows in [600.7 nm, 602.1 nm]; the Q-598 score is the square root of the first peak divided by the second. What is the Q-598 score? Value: 0.94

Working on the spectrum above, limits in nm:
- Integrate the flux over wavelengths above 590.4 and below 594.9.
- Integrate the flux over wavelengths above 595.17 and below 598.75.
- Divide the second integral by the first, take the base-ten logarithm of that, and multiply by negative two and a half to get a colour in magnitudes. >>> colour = 0.2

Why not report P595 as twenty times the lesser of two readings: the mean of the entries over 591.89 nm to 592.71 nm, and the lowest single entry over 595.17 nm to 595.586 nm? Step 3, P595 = 125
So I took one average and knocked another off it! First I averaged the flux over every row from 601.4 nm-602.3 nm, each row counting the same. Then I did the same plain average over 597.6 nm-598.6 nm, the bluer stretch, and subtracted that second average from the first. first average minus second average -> -0.2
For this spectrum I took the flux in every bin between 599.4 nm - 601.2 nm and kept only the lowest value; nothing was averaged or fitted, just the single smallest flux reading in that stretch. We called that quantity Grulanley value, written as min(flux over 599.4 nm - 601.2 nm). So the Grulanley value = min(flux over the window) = 5.541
